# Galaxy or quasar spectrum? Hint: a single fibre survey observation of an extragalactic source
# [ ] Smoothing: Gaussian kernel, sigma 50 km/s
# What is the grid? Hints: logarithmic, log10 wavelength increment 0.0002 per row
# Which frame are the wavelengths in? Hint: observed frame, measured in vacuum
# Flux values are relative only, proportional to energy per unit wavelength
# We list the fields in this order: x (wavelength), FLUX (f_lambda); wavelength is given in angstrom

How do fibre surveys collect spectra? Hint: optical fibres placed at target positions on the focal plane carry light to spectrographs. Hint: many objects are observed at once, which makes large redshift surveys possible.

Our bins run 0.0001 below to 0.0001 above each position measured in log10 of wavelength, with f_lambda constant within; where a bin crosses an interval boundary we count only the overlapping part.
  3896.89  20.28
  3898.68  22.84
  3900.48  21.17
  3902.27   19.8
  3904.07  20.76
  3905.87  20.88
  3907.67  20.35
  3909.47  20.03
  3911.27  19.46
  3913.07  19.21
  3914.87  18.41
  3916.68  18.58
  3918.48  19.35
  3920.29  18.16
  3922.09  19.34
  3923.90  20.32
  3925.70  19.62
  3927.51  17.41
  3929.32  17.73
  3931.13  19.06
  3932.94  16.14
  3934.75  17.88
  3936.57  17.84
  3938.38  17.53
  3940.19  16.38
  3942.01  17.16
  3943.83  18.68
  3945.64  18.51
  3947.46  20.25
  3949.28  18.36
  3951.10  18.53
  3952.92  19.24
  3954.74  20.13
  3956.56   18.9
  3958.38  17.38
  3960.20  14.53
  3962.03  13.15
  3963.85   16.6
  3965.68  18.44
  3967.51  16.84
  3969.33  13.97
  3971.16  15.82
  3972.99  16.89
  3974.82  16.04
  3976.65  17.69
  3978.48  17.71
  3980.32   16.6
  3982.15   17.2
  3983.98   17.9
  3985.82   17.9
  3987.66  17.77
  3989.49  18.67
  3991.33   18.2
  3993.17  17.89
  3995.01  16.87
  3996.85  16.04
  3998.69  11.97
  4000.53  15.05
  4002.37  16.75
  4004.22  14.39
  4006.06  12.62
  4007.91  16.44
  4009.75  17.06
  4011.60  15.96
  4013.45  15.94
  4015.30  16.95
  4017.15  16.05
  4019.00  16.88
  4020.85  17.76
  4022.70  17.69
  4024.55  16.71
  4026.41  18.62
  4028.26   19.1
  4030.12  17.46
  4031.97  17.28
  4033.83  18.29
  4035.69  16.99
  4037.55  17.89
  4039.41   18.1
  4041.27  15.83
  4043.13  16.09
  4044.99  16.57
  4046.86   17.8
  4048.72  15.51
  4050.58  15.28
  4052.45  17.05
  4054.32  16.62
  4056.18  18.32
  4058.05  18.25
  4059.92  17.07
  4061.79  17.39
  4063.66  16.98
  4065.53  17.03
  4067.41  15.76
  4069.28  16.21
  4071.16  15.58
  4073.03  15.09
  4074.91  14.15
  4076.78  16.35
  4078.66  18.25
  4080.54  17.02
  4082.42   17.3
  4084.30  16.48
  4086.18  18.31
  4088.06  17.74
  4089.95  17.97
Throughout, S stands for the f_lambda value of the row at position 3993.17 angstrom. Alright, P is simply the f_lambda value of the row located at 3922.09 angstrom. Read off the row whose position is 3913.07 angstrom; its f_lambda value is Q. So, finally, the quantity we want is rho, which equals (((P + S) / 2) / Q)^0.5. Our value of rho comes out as 0.984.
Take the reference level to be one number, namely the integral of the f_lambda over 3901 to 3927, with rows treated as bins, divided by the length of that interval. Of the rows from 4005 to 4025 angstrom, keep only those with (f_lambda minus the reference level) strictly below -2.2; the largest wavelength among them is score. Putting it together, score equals 4024.55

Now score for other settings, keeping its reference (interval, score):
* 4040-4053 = 4052.45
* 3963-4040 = 4035.69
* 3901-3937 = 3932.94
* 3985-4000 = 3998.69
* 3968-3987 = 3982.15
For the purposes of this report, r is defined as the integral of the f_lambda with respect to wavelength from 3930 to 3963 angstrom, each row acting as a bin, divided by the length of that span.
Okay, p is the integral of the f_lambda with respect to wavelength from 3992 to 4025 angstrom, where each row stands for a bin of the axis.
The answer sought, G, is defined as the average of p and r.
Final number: 274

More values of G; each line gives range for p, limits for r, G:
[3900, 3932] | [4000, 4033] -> 319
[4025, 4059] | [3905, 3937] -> 303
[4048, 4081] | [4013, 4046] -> 282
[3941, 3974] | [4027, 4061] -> 296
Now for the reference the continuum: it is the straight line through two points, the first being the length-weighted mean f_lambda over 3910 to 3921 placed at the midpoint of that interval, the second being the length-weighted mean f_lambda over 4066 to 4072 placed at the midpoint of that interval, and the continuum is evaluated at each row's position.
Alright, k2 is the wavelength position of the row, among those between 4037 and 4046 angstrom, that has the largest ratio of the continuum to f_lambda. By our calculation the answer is 4041.27 angstrom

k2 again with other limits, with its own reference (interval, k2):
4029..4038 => 4035.69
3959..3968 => 3962.03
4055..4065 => 4063.66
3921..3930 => 3927.51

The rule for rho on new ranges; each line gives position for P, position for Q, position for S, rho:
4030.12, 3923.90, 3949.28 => 0.939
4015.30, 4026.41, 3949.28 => 0.974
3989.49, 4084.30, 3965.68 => 1.061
